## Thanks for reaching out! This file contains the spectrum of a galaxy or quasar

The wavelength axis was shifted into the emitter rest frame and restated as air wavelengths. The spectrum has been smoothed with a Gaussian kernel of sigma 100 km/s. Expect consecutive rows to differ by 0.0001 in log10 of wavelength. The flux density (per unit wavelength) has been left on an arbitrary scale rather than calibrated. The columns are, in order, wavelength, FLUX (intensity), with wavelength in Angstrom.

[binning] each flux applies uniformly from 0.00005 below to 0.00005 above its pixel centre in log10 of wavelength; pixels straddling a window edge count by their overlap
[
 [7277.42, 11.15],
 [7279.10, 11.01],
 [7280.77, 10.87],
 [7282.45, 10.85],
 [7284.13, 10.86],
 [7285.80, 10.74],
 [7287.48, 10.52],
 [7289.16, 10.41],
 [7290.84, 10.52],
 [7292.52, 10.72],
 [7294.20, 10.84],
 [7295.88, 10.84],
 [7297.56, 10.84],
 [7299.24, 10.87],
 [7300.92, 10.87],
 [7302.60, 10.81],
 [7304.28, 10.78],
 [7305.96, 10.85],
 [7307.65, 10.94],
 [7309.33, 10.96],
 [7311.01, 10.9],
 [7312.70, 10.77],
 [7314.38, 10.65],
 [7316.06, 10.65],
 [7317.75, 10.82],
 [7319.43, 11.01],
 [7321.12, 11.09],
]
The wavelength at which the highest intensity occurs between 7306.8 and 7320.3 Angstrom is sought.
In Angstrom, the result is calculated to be 7319.43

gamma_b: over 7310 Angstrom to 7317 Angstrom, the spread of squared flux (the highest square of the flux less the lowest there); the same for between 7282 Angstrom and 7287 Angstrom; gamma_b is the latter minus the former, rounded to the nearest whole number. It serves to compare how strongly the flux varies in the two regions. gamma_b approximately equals -3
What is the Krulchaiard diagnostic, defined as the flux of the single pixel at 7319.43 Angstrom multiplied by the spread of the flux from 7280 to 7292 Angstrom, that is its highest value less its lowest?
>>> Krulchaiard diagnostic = 5.1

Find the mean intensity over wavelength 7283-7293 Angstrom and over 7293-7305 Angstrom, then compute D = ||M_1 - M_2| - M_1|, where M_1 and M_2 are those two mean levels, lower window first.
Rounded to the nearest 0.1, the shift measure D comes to 10.4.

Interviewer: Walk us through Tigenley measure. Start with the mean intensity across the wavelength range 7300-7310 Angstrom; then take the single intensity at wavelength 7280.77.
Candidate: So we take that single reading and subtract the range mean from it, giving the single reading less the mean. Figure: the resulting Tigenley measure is 0.00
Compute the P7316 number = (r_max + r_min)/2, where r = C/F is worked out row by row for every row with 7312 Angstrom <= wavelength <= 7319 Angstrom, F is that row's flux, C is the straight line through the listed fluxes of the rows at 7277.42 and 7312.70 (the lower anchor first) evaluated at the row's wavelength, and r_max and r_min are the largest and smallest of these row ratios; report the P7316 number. 1.00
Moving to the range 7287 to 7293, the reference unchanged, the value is 1.04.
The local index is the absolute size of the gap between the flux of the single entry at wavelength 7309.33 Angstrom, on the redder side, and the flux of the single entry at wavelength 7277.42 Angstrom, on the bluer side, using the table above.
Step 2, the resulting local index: 0.19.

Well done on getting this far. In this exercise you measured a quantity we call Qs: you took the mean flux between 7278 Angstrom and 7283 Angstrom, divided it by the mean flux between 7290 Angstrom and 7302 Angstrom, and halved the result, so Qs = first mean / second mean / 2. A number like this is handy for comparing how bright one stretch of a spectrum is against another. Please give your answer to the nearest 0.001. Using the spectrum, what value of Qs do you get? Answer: 0.506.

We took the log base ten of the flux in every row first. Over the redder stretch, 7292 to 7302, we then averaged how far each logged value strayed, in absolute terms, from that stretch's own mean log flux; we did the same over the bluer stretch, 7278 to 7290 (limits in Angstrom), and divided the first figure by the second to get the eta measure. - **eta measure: 0.22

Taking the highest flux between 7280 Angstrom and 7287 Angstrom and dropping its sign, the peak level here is 10.9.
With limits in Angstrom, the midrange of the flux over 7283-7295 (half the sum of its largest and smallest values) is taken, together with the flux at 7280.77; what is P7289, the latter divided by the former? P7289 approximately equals 1.02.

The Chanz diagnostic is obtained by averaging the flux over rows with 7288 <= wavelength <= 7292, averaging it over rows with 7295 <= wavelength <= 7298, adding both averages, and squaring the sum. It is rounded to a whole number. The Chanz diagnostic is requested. 454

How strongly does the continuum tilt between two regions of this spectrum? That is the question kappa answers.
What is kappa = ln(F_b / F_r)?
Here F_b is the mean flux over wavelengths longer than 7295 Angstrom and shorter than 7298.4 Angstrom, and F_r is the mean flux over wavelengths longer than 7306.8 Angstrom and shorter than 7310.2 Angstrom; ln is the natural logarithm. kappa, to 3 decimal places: -0.010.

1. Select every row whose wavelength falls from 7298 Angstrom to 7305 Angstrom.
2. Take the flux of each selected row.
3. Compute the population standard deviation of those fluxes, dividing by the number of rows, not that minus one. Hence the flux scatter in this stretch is 0.039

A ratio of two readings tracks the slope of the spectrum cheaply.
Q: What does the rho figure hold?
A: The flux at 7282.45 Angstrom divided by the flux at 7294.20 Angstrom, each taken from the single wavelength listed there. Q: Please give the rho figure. 1.00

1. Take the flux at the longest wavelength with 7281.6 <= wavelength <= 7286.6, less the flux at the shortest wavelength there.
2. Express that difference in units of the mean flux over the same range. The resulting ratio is -0.010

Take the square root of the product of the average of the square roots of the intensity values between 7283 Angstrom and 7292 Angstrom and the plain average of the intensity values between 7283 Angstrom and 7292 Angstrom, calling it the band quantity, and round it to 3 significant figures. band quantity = 5.88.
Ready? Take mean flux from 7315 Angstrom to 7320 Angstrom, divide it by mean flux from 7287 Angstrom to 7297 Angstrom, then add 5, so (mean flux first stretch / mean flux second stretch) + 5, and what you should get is 6.02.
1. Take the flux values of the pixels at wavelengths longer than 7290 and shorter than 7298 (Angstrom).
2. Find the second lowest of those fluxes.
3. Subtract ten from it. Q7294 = 0.72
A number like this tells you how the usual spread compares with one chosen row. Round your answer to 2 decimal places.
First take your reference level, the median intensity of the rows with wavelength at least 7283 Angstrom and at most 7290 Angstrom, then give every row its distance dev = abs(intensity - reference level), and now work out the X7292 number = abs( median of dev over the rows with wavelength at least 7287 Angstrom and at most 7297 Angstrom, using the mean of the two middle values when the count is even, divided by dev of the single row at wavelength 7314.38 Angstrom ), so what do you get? 8.00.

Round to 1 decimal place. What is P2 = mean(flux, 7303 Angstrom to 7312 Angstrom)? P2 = 10.9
